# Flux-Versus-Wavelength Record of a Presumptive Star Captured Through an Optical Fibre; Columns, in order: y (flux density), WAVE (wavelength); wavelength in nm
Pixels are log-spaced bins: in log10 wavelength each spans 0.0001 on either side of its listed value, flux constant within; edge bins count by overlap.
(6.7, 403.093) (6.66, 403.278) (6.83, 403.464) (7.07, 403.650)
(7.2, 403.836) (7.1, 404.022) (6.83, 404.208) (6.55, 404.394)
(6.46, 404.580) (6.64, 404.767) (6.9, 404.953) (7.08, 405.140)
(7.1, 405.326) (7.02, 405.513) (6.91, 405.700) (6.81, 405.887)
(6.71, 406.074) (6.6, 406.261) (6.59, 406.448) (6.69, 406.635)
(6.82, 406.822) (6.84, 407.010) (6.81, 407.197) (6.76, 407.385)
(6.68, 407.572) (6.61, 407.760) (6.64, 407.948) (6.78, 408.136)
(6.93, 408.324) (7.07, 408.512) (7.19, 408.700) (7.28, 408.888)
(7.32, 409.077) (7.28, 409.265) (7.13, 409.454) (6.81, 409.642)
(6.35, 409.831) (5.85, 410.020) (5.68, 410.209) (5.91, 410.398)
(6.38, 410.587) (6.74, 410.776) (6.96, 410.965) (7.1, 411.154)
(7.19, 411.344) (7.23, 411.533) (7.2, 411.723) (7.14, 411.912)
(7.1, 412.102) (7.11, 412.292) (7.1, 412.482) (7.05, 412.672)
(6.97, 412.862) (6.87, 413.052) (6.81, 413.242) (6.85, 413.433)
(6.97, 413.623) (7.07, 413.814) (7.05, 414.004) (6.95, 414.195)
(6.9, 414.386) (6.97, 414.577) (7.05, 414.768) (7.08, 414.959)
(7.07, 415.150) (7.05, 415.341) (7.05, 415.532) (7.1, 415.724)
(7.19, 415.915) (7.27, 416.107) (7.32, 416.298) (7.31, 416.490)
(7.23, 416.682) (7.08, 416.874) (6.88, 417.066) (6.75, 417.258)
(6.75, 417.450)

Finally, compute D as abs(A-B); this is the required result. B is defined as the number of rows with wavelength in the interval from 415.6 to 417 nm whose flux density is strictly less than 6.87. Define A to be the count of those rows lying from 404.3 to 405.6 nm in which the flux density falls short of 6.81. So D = 3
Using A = 3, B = 0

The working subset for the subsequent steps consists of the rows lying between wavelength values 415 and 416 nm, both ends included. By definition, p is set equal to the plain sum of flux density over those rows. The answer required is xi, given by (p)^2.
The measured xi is 1257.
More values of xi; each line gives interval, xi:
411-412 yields 1286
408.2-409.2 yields 1281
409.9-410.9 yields 934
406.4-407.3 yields 1139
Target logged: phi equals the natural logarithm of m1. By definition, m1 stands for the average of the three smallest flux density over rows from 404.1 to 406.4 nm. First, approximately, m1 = 6.5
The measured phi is 1.88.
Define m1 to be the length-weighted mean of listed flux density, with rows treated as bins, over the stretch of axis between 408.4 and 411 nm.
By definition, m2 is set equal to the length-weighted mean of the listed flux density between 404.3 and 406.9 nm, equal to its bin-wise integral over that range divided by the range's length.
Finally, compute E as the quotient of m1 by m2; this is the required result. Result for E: 0.99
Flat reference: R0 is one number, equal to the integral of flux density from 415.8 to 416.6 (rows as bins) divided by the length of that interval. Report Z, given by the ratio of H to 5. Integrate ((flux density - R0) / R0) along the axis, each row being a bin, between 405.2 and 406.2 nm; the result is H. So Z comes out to -0.010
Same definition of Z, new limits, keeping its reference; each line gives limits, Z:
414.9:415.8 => -0.005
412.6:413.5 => -0.009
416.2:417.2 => -0.003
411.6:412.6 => -0.004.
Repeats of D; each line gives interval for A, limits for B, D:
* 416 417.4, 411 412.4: 1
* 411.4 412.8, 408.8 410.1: 3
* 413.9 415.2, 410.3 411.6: 3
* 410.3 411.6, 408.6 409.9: 1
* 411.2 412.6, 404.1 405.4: 4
